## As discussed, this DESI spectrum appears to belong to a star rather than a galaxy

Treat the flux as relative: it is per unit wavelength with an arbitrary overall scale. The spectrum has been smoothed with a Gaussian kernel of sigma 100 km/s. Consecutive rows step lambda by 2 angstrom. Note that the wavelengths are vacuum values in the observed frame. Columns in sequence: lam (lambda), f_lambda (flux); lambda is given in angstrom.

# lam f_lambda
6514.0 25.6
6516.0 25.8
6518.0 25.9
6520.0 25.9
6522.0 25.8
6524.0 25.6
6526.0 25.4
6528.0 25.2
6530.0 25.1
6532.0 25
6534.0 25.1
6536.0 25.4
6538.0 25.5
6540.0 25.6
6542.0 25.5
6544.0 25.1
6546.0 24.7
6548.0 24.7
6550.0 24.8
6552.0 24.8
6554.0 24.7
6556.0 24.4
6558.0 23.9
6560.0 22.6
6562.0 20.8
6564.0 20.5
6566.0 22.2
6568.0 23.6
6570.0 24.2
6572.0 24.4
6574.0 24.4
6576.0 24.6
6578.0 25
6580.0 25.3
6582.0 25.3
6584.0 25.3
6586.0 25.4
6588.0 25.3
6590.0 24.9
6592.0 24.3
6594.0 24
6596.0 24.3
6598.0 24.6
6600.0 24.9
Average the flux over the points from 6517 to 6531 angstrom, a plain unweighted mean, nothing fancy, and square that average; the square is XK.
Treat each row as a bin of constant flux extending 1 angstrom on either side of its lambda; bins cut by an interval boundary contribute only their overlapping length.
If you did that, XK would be 653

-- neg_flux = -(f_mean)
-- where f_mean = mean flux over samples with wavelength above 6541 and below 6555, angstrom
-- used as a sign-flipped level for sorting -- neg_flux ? -24.9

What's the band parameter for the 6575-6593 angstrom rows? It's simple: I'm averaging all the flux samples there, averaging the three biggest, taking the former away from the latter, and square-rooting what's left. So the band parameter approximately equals 0.54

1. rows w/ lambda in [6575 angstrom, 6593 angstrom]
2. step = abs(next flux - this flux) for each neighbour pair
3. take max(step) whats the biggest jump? 0.60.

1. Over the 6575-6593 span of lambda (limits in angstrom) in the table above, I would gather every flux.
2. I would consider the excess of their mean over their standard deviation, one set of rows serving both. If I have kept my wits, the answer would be 24.7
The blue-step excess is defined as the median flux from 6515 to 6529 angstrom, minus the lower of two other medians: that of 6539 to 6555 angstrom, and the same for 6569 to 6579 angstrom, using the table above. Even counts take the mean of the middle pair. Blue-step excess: 1.4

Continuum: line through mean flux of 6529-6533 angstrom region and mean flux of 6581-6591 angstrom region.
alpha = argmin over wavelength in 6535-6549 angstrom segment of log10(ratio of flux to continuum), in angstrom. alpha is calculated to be 6548.0 angstrom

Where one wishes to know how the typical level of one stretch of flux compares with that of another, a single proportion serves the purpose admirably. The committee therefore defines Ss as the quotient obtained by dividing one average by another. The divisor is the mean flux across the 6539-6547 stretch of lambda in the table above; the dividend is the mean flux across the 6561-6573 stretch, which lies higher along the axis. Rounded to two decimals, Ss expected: 0.90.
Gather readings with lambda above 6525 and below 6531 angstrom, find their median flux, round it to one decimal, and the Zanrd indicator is 25.2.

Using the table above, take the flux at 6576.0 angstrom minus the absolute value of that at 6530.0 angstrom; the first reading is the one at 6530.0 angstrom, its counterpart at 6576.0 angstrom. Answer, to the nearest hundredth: -0.50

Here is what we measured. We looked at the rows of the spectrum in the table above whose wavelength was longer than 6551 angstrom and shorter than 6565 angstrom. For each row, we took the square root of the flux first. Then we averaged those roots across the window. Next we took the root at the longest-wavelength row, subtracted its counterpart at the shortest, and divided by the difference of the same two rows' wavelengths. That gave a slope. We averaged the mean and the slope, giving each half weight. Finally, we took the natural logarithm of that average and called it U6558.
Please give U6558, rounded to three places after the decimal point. 0.868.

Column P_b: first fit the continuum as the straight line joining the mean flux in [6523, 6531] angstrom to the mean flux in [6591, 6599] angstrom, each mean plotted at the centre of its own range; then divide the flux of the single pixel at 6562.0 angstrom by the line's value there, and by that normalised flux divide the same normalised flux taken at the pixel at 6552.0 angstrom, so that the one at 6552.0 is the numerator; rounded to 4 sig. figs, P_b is 1.185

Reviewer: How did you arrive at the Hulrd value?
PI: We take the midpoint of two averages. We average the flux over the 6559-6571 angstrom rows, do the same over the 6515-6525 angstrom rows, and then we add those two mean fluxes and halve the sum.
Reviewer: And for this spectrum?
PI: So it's 24.1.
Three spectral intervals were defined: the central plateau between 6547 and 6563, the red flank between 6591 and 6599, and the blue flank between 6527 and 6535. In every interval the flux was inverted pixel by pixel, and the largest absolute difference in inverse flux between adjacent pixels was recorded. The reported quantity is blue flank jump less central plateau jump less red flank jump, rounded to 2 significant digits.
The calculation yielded -0.0042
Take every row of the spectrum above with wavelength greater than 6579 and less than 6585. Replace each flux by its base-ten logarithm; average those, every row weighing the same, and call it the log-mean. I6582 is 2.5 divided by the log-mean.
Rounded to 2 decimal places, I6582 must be 1.78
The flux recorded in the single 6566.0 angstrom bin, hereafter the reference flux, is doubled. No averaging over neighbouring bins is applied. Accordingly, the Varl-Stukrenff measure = 44.4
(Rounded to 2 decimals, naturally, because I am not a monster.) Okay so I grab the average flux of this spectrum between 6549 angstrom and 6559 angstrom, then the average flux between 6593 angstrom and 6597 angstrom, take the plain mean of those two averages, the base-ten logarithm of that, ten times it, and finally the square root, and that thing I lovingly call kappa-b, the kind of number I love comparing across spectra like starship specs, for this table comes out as 3.72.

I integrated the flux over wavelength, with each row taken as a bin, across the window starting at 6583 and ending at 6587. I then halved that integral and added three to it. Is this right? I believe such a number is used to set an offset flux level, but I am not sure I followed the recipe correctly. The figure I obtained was 53.7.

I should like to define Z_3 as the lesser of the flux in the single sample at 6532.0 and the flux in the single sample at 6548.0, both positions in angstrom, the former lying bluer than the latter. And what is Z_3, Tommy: 24.7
